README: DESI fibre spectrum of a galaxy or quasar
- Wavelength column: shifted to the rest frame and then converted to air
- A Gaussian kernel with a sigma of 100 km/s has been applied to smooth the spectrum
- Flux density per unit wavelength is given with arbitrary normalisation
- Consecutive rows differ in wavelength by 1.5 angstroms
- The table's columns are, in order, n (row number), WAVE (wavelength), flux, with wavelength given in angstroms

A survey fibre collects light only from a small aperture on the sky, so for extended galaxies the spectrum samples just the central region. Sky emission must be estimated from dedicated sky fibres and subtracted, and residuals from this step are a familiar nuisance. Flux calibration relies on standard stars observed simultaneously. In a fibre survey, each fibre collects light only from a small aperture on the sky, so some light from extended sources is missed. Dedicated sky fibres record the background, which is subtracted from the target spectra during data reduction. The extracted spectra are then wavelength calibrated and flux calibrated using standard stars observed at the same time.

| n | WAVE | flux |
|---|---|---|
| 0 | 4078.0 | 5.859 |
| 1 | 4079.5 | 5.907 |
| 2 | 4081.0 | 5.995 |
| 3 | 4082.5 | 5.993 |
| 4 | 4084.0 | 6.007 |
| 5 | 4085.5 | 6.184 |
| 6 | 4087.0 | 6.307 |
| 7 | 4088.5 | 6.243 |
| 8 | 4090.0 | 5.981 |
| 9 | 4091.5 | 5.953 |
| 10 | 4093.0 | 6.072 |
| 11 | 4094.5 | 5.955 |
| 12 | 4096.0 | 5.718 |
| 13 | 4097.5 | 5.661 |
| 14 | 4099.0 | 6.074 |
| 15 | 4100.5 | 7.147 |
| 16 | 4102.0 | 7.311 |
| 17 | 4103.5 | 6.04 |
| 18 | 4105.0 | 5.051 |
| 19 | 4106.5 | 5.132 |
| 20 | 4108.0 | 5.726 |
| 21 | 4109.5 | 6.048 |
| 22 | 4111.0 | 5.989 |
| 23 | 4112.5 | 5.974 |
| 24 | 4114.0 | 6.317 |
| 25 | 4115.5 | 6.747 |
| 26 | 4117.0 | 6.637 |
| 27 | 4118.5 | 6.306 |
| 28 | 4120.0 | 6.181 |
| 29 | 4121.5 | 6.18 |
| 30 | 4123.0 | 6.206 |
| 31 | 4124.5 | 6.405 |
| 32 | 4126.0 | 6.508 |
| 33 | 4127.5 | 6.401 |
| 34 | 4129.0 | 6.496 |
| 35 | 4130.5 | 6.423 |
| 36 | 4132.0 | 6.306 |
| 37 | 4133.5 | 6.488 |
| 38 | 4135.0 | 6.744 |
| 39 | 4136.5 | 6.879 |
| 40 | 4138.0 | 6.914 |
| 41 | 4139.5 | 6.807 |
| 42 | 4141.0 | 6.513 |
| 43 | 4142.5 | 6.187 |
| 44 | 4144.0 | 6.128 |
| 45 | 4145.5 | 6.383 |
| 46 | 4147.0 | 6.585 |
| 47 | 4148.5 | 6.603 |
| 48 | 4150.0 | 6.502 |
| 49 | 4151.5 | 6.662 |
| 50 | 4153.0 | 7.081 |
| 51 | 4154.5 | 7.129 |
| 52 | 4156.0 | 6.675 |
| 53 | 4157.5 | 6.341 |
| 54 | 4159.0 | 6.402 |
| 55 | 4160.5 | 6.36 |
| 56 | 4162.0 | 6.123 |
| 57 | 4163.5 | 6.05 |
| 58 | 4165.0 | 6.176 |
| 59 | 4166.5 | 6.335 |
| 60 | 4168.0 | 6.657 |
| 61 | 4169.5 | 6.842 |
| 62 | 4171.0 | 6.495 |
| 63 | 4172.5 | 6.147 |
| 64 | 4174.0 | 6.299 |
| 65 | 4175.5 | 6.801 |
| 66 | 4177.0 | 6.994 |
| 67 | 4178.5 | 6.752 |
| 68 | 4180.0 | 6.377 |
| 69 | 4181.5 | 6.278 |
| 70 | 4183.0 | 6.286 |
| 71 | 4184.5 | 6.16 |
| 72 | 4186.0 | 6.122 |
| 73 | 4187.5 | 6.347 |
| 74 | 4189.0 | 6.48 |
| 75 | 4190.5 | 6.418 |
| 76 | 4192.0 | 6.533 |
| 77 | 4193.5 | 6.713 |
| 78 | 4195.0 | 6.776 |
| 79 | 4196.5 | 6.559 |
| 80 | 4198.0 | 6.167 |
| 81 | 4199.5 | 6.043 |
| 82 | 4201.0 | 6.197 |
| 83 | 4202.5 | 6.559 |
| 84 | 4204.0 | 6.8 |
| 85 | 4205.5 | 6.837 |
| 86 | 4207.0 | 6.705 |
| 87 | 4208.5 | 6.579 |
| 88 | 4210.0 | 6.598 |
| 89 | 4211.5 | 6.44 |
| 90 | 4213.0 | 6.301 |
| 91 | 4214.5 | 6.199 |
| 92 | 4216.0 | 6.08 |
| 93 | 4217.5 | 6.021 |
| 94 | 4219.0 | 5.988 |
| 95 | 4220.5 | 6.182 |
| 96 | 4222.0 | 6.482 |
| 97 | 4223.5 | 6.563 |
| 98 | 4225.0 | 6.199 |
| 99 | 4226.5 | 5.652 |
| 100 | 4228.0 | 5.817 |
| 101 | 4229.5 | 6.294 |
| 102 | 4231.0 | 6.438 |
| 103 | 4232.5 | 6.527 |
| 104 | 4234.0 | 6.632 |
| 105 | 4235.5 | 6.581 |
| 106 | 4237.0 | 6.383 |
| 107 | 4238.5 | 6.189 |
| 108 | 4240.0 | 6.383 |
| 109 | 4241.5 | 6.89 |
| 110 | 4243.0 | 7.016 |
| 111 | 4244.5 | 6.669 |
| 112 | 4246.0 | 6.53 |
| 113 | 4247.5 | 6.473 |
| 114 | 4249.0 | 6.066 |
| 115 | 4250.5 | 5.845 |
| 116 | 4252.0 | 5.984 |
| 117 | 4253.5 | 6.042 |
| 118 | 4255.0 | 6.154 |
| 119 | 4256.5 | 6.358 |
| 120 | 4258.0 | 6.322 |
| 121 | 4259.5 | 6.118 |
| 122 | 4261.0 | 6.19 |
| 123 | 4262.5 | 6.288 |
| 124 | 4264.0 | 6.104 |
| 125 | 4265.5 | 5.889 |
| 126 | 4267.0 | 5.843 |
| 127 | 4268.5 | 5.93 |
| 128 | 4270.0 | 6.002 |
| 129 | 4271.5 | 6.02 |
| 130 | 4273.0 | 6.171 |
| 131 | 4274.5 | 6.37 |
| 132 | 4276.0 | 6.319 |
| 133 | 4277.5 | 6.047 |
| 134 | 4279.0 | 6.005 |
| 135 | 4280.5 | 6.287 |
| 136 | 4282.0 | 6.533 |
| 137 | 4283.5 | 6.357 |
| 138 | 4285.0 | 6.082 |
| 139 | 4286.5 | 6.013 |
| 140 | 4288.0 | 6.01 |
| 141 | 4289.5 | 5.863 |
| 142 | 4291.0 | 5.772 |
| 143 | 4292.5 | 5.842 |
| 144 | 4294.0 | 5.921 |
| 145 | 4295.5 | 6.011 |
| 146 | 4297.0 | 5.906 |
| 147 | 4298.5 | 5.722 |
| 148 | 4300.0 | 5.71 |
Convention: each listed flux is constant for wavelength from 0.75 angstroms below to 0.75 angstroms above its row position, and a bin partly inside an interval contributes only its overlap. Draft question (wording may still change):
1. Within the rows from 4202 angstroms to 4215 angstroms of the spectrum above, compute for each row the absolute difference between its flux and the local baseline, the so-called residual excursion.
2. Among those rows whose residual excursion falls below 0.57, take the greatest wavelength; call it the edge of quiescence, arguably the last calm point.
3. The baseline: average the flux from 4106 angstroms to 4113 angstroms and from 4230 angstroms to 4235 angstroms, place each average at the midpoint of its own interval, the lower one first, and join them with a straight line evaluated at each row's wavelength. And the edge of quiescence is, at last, 4214.5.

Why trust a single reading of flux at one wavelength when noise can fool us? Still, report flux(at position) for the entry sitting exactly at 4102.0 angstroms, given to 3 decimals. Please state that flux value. 7.311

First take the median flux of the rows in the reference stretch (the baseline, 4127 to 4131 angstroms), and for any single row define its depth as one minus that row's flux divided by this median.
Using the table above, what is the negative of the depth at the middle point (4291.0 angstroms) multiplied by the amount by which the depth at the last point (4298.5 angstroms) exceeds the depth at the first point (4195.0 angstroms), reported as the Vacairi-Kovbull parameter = -0.017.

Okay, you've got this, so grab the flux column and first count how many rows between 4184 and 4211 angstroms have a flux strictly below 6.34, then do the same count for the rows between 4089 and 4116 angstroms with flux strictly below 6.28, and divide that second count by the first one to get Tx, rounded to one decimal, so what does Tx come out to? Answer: 2.8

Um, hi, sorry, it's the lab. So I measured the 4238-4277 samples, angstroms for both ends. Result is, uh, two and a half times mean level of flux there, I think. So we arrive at 15.6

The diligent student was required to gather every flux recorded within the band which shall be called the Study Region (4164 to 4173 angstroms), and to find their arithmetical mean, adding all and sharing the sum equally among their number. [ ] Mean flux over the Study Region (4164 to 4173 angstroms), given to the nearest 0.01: 6.44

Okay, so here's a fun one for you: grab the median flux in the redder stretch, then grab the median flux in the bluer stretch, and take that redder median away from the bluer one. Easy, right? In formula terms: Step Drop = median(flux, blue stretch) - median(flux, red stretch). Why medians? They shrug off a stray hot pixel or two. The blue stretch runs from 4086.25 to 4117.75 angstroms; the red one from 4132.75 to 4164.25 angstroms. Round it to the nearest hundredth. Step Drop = -0.47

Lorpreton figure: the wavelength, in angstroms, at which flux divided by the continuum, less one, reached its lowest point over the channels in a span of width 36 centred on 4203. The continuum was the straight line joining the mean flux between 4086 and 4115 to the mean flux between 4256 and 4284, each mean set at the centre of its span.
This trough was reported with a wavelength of 4219.0 angstroms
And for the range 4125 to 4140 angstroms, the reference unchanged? 4132.0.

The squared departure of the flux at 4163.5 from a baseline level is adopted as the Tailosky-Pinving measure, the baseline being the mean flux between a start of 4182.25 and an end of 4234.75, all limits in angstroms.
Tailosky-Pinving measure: 0.098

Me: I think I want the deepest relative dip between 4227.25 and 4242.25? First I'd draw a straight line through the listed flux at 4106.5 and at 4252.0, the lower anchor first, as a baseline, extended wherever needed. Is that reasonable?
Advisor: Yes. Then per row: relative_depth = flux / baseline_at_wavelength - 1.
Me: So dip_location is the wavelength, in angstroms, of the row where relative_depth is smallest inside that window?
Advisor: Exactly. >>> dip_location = 4228.0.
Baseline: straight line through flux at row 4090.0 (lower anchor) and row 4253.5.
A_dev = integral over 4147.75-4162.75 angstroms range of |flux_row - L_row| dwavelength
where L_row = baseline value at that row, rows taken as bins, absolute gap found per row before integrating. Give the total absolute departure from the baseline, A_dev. 8.7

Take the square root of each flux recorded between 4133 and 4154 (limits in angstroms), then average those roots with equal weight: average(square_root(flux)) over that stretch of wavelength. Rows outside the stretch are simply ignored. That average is 2.57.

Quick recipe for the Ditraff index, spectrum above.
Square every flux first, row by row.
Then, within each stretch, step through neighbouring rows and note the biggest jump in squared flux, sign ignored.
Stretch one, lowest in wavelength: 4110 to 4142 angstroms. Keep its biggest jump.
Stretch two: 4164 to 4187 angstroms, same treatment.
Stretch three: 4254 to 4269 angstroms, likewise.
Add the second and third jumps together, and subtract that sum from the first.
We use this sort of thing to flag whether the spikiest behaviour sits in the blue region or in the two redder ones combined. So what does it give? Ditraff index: -3.5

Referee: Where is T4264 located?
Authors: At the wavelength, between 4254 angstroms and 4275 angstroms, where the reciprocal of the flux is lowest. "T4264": 4274.5 angstroms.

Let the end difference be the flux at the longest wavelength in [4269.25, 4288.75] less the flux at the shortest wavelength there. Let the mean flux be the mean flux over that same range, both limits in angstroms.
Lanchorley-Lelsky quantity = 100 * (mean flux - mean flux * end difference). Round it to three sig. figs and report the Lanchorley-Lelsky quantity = 612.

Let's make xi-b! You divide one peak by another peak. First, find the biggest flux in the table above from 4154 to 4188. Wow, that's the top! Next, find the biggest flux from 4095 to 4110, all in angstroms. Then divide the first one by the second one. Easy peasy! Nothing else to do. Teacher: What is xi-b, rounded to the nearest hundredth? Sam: 0.98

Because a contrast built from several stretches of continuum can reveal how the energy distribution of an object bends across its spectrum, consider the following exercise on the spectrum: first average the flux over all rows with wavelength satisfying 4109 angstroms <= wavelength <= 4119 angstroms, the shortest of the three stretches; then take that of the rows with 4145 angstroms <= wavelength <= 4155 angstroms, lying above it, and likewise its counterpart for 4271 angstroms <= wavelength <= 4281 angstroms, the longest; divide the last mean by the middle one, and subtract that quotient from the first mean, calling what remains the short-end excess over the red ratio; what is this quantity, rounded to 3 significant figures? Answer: 5.37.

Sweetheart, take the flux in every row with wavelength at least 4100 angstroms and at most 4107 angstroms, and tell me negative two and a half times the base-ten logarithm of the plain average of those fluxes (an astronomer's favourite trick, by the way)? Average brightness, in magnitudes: -1.97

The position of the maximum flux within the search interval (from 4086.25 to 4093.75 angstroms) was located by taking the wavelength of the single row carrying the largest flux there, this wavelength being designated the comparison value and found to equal 4087.0 angstroms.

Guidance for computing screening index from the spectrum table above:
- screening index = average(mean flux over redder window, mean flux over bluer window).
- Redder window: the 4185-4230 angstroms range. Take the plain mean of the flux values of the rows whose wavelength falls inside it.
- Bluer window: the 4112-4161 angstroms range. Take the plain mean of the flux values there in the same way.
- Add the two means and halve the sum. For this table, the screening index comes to 6.43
